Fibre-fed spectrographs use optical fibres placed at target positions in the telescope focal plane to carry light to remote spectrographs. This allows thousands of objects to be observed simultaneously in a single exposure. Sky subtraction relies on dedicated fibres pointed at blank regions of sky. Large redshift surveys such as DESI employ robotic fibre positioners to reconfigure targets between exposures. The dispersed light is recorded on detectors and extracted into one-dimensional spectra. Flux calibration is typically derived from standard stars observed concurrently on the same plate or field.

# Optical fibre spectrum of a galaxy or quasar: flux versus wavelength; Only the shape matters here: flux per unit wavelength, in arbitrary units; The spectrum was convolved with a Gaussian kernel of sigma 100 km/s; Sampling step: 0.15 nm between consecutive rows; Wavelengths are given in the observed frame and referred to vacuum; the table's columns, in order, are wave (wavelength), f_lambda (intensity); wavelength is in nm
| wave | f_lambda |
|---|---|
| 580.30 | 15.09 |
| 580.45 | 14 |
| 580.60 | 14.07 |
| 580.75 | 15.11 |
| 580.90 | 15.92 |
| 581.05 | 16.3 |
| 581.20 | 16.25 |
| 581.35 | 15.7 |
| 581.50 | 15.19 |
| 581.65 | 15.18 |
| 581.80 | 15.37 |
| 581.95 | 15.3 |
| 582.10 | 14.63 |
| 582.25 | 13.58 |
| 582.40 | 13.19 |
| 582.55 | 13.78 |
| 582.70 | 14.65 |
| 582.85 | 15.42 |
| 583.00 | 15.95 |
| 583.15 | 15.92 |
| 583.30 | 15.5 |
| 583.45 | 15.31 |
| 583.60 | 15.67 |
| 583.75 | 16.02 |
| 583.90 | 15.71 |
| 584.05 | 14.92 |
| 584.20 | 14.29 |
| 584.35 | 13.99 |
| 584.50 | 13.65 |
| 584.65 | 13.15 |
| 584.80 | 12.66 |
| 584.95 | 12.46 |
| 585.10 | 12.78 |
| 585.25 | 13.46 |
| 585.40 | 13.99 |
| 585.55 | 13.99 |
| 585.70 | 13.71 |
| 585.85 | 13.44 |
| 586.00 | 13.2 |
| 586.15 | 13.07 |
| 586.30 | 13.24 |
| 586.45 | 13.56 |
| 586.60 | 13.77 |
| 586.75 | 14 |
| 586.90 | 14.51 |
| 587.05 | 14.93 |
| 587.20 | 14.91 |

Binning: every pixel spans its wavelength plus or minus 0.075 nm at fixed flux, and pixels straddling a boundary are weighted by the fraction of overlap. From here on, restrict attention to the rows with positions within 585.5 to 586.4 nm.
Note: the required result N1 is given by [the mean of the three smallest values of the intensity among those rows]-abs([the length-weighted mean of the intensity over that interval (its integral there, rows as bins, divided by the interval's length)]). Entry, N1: -0.3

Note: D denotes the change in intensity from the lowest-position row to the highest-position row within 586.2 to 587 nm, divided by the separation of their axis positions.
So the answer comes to 2.1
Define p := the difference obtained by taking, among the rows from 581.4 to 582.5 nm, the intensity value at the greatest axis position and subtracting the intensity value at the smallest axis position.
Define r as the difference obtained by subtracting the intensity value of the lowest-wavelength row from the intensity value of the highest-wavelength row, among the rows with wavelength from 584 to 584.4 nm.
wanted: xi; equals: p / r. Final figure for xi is 2.2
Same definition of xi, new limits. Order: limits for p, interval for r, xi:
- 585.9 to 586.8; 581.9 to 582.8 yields -1.2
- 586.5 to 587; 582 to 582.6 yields -0.9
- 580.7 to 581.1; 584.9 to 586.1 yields 1.6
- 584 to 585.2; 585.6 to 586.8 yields -7.4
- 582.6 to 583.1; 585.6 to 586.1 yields -2.5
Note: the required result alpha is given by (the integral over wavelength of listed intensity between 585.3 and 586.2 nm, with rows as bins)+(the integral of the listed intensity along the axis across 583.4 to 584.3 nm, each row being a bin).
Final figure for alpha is 26.0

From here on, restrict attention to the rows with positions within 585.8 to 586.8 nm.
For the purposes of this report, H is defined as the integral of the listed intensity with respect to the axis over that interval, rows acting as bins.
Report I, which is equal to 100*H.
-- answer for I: 1346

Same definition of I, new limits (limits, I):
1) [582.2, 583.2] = 1464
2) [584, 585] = 1358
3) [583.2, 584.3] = 1686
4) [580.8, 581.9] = 1725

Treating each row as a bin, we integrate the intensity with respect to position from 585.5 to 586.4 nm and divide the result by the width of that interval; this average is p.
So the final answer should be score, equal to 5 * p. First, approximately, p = 13.4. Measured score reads 67.1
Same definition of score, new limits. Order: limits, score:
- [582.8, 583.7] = 78.2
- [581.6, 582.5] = 72.5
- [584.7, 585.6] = 66.0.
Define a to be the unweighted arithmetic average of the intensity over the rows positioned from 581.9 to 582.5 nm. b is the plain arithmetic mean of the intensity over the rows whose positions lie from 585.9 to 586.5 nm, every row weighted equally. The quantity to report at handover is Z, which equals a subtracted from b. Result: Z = -0.9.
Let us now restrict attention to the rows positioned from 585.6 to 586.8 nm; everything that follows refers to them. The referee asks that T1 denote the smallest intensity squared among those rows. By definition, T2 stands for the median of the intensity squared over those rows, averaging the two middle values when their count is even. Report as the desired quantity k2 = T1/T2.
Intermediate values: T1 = 171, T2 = 182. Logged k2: 0.94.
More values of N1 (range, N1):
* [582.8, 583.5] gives -0.2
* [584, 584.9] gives -0.6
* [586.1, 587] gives -0.5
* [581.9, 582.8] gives -0.7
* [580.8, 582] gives -0.4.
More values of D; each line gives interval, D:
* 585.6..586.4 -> -0.8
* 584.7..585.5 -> 2.2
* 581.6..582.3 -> -2.7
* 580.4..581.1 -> 3.8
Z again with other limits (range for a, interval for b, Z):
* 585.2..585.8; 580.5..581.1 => 1.6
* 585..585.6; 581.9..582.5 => 0.6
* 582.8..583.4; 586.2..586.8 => -2.1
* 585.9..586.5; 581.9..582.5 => 0.9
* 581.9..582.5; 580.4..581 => 0.6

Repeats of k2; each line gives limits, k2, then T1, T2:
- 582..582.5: 0.94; 174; 184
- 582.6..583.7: 0.89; 215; 240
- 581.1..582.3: 0.79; 184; 232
